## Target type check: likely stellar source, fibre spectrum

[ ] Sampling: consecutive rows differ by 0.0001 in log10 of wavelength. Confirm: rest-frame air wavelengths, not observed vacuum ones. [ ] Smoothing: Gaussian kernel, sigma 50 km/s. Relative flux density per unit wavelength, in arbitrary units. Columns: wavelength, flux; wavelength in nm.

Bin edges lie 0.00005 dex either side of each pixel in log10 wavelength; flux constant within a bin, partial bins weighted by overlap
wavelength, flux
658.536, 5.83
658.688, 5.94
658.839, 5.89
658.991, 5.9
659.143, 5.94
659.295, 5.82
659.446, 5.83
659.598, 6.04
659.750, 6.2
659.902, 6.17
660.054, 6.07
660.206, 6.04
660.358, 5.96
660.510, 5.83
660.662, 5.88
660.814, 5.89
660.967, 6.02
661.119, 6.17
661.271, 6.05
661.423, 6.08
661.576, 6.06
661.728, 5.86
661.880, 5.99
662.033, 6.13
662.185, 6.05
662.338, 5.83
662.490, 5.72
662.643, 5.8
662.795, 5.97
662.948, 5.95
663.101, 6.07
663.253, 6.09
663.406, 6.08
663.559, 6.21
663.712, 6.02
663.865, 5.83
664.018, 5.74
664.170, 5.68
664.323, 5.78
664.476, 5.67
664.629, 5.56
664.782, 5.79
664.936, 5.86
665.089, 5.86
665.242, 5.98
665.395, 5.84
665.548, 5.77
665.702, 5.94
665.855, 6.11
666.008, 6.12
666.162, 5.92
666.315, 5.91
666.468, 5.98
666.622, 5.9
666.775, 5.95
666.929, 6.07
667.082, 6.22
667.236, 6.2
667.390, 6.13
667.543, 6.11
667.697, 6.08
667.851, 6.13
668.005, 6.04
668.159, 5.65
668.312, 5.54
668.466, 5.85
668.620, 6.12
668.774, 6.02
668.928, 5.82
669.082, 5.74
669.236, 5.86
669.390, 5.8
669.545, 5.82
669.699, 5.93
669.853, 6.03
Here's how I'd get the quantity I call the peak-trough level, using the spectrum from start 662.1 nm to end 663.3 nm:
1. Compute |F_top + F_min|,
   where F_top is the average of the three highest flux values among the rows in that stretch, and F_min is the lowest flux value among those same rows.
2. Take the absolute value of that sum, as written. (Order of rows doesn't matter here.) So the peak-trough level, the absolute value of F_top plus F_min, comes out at 11.8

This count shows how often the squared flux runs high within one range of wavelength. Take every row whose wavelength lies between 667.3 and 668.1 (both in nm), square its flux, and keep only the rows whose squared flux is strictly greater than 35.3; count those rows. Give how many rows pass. 5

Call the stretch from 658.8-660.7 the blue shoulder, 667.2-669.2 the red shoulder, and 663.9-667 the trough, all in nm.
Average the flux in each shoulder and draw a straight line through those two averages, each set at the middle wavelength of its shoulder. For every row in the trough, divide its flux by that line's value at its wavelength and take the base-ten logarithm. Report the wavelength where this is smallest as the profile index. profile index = 664.629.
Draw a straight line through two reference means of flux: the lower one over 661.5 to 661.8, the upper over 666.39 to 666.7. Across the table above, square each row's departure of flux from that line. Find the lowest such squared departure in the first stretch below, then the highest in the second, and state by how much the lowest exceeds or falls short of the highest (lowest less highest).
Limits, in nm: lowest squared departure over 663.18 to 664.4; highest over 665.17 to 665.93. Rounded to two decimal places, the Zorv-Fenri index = -0.03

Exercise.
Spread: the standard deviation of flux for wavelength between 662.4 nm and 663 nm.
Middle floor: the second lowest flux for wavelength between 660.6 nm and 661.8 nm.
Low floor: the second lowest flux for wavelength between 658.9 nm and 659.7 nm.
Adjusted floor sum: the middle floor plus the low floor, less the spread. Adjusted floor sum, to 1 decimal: 11.6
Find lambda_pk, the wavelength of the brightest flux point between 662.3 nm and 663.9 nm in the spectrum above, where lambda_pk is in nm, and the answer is 663.559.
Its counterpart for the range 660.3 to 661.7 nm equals 661.119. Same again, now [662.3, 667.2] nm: 667.082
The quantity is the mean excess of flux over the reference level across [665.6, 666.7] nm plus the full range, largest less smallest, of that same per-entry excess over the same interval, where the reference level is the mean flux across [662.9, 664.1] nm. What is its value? 0.20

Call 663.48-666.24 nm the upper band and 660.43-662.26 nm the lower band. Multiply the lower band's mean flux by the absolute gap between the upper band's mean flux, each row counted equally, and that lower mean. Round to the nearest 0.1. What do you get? 0.8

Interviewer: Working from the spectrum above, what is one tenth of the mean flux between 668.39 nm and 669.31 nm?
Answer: 0.590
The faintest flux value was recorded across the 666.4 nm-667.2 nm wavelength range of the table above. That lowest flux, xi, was 5.9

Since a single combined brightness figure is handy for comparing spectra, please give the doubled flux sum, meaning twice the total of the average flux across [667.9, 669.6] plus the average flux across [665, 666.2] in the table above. 23.6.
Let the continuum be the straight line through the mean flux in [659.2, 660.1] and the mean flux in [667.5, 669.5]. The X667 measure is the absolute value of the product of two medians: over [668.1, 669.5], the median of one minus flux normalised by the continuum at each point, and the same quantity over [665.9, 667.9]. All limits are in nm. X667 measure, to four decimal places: 0.0004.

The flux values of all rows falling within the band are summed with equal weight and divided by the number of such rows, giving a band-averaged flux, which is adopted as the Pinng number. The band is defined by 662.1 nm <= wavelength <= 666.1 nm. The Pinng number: 5.90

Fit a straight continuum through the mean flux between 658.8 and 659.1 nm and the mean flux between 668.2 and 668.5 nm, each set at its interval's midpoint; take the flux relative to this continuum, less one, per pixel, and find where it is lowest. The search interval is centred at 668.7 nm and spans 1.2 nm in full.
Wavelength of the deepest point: 668.312 nm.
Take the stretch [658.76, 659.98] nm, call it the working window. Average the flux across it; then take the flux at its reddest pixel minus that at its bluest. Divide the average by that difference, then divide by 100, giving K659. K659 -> 0.2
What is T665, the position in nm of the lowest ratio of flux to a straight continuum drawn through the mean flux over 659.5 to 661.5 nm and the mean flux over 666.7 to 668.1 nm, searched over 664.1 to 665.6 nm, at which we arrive 664.629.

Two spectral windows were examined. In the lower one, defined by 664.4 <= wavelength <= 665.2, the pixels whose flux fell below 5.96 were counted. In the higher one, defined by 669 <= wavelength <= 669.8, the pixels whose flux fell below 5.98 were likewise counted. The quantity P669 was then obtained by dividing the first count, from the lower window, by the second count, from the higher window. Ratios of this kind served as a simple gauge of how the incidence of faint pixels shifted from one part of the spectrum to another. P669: 1.0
